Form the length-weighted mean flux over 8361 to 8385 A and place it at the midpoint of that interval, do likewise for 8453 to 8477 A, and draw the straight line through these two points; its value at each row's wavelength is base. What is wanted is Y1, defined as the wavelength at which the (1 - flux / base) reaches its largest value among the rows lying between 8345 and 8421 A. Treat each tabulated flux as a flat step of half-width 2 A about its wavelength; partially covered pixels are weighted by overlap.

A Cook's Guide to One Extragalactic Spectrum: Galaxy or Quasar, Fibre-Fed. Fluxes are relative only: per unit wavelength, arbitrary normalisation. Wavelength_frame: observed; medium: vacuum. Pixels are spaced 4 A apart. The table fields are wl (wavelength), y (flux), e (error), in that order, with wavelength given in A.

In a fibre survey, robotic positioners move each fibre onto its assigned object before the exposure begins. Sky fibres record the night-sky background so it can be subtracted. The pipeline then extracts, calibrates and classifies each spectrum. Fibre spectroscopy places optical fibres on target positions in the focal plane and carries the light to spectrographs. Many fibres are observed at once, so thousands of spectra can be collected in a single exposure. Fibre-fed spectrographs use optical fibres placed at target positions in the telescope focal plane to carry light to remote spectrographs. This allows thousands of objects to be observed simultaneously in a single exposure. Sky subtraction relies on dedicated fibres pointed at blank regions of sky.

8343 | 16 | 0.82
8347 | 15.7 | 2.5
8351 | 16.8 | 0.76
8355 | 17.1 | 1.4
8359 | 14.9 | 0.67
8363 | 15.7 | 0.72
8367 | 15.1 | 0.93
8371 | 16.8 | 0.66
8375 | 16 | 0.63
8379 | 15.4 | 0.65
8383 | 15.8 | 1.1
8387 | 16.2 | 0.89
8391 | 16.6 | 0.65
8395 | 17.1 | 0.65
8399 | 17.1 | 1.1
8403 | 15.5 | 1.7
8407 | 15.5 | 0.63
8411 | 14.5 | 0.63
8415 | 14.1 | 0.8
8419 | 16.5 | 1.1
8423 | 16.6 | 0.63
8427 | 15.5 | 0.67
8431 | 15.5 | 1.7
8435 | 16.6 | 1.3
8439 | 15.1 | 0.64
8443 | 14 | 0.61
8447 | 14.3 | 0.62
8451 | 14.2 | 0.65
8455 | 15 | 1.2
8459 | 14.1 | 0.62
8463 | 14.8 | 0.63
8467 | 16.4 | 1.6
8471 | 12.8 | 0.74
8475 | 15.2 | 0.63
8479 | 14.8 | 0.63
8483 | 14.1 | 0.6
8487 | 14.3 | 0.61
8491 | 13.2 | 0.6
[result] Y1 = 8415 A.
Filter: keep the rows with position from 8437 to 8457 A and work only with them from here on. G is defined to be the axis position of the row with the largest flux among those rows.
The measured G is 8439 A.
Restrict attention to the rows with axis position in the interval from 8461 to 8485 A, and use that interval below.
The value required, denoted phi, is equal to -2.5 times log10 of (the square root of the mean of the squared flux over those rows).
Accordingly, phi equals -2.92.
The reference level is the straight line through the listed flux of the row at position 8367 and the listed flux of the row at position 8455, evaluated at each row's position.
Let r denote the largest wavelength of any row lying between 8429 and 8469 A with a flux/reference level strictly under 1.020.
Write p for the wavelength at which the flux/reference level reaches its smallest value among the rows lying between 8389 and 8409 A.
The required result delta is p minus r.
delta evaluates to -60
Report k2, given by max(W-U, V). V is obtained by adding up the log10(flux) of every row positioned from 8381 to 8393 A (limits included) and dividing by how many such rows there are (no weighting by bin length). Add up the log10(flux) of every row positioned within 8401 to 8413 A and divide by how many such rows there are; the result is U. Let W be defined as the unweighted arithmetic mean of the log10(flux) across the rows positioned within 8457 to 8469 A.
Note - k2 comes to 1.21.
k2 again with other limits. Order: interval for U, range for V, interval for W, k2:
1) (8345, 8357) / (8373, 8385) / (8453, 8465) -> 1.20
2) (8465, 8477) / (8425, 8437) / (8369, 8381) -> 1.20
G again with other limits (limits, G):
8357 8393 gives 8371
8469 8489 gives 8475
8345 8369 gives 8355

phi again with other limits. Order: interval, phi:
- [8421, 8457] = -2.96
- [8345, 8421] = -3.01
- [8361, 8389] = -3.00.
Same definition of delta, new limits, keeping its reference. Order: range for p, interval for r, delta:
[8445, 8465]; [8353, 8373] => 92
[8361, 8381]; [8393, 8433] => -48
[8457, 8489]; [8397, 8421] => 56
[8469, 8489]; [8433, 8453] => 20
